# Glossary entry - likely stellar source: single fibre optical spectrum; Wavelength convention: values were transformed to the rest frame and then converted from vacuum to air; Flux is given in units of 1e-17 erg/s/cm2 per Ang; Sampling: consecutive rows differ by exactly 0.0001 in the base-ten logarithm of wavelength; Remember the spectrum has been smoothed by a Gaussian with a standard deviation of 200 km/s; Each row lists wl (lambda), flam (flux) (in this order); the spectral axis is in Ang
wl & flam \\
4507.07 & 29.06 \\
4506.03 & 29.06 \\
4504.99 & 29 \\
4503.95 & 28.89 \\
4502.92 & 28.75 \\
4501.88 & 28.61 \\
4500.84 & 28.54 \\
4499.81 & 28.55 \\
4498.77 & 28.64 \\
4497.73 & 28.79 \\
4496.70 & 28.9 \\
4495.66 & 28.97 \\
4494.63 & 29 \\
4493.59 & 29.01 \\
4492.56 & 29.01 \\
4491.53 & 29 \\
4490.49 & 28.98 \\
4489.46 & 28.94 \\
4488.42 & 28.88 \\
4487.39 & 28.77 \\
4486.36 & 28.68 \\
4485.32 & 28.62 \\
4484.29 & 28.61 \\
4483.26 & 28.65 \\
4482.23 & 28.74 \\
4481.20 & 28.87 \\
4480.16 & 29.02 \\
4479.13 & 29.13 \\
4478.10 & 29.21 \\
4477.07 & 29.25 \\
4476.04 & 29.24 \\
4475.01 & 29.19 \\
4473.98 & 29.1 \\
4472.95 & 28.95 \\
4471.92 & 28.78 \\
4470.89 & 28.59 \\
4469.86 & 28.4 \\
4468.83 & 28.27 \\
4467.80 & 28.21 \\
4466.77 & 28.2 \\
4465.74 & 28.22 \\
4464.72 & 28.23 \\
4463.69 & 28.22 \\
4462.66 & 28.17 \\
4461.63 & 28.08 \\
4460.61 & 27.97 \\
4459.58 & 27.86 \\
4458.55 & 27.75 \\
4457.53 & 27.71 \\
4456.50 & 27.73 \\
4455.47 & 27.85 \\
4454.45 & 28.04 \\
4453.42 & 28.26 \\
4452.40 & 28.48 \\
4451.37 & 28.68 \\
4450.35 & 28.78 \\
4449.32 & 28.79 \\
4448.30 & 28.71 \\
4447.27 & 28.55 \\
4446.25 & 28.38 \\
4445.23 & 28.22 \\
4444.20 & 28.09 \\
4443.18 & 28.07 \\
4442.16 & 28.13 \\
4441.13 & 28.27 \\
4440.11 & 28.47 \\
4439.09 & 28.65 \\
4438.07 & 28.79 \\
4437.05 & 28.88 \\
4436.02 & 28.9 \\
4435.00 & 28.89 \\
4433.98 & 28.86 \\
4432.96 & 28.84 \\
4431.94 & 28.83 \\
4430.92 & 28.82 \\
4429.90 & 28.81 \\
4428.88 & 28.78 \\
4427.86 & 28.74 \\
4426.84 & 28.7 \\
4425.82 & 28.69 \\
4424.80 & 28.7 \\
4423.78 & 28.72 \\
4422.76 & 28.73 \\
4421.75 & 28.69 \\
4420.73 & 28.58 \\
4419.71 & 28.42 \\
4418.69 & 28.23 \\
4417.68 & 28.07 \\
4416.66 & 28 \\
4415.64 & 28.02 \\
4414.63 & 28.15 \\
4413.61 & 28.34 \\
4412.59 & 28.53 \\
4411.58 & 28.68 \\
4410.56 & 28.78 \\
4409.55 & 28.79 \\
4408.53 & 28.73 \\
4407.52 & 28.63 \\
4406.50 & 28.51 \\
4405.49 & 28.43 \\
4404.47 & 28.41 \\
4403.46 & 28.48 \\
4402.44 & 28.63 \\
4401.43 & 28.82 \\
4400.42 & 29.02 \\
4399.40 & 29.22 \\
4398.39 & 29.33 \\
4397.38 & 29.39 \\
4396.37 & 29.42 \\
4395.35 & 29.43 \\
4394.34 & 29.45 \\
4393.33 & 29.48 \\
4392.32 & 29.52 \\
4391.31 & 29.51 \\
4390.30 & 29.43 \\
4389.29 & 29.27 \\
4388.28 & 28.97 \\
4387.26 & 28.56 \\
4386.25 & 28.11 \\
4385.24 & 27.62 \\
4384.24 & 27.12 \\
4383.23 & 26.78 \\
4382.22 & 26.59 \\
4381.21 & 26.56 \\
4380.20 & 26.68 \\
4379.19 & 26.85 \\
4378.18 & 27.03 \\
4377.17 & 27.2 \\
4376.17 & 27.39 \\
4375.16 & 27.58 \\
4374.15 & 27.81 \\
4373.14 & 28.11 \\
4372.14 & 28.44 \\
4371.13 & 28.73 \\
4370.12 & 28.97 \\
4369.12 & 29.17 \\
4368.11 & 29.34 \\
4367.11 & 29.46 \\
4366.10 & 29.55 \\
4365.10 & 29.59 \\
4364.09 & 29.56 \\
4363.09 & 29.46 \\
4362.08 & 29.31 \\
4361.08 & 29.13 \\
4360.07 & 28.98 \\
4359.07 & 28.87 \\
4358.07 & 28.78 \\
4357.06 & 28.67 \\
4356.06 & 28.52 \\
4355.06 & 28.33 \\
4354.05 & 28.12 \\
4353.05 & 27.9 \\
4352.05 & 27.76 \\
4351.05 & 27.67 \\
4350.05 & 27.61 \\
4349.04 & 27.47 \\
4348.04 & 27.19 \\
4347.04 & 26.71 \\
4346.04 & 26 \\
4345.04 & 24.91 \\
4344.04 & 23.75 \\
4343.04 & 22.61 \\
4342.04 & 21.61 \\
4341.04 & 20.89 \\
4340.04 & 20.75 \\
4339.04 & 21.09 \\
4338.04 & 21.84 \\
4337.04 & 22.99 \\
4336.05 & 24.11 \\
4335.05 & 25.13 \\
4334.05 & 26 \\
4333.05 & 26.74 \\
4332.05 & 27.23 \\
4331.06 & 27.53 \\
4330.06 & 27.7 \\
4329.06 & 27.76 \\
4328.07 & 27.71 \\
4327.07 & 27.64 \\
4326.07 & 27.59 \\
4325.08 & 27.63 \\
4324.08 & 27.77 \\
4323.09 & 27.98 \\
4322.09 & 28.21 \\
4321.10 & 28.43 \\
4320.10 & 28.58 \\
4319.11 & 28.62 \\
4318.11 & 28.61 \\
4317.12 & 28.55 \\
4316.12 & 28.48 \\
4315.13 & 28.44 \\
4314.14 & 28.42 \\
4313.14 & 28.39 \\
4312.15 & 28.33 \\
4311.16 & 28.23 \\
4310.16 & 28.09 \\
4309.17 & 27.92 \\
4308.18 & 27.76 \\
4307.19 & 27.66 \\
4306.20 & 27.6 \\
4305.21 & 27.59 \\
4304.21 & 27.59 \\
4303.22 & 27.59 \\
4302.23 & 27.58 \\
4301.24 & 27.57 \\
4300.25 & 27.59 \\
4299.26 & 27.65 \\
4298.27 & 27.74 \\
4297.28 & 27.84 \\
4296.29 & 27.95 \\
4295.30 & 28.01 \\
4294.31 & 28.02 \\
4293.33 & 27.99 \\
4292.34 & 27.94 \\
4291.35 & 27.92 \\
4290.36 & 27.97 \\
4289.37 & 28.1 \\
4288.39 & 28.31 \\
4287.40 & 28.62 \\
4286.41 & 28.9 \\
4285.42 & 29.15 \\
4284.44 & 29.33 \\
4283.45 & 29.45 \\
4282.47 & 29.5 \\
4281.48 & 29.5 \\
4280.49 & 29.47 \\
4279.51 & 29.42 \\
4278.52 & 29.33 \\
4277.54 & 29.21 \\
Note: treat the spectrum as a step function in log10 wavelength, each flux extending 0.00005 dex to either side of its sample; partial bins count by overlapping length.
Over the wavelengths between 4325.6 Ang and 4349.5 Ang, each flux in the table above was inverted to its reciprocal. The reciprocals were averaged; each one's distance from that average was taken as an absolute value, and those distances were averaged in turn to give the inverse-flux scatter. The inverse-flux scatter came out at 0.0037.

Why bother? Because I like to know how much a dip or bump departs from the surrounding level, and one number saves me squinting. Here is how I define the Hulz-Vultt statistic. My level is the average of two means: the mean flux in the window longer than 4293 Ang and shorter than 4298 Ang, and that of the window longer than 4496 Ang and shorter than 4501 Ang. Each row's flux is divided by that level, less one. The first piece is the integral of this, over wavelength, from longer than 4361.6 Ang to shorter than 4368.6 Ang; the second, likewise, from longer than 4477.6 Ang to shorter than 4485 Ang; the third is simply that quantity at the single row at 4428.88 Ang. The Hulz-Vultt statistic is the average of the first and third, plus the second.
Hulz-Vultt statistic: 0.29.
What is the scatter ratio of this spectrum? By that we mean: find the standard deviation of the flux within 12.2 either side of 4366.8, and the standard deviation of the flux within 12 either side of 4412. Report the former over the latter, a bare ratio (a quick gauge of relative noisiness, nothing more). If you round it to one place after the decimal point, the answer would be 2.9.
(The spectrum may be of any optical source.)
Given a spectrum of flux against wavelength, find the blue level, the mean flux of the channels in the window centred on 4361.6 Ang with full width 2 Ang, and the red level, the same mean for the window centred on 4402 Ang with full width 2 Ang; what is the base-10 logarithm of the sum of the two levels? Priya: 1.76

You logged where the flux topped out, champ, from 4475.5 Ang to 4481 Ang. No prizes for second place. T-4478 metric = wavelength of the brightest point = 4477.07 Ang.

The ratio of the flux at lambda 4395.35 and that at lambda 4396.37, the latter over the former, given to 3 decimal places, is 1.000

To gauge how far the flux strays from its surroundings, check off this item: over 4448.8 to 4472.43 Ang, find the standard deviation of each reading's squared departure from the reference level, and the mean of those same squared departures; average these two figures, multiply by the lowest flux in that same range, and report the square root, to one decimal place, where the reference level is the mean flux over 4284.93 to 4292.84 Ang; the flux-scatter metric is 1.9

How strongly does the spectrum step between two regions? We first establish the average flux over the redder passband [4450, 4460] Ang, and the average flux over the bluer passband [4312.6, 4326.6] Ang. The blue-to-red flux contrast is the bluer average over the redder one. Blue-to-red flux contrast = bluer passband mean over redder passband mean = 1.01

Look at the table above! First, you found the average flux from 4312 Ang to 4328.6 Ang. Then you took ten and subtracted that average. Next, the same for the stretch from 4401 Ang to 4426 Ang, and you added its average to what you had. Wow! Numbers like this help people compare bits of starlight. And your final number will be 10.31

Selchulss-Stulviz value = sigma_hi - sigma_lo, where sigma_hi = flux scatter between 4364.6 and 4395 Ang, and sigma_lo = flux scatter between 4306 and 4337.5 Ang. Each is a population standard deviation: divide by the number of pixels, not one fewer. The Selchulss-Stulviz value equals -0.2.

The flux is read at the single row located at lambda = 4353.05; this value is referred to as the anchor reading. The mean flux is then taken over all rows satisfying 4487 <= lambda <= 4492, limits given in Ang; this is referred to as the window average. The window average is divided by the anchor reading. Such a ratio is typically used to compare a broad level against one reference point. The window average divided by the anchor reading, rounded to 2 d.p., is 1.04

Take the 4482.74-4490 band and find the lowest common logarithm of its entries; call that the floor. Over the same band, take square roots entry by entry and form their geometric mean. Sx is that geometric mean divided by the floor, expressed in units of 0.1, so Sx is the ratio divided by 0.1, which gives 36.8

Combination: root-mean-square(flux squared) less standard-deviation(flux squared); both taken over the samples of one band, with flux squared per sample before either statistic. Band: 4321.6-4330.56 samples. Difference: 761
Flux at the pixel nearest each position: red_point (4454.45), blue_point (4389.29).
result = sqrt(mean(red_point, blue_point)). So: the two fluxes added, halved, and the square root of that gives 5.35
